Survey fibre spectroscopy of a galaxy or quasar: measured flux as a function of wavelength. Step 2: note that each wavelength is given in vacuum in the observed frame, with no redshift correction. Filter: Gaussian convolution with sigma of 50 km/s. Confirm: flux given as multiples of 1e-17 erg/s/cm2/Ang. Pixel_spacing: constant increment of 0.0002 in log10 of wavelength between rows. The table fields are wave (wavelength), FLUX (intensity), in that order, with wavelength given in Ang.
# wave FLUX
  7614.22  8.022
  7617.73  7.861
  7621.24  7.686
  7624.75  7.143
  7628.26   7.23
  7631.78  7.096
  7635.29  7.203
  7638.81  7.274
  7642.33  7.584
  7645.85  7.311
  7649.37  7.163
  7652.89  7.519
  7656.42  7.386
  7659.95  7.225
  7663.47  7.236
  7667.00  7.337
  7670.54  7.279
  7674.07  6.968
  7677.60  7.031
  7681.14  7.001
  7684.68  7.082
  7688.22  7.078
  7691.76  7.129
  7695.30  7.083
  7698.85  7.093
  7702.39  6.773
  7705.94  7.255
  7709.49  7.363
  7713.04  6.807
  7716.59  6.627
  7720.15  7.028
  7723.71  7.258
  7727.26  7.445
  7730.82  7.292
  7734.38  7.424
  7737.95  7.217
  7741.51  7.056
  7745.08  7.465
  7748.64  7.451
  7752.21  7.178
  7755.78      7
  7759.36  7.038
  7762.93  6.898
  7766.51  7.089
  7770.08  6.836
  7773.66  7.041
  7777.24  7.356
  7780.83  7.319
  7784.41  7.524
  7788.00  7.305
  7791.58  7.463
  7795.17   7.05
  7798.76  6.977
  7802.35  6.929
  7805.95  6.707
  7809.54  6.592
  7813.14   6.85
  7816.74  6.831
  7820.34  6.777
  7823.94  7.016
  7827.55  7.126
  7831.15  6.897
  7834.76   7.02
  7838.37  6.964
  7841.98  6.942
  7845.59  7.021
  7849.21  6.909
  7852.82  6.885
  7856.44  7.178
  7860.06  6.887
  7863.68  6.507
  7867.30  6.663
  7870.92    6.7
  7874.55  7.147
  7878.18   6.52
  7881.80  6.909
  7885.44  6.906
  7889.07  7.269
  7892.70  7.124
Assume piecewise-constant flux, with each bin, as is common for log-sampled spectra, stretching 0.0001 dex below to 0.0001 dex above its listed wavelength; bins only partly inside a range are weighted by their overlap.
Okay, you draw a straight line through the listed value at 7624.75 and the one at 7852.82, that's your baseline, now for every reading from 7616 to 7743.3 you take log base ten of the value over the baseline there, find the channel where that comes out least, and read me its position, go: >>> 7716.59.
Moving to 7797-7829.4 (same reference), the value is 7809.54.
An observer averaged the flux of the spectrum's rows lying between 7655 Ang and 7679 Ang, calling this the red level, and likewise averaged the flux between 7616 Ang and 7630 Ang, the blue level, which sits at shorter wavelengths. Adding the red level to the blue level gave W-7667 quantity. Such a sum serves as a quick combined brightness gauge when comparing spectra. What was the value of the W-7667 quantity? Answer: 14.7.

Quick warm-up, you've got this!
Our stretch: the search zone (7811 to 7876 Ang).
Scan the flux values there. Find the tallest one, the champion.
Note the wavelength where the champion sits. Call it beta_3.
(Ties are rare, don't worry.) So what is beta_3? 7856.44 Ang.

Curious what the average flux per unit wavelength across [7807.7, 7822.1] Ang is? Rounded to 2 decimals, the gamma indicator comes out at 6.76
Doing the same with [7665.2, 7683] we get 7.12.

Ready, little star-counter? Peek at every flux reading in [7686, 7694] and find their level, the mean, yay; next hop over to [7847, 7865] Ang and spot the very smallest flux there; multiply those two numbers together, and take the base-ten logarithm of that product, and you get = 1.66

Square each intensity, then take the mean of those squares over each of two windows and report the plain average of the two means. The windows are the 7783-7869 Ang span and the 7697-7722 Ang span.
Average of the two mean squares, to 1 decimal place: 48.7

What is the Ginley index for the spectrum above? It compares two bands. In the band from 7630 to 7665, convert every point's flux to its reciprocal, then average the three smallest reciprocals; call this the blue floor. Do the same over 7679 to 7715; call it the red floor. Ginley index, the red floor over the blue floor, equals 1.03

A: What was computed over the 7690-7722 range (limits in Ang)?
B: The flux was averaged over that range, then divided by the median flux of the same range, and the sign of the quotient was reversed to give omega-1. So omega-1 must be -0.99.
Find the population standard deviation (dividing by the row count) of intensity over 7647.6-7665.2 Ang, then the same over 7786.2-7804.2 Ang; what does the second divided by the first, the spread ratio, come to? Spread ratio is 1.6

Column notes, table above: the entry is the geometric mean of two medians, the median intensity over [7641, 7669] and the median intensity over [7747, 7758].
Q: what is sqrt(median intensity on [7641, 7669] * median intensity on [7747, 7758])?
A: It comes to 7.25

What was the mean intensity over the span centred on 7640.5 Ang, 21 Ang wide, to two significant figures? 7.3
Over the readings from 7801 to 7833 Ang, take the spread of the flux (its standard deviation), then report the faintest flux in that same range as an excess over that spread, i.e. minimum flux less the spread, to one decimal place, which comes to 6.4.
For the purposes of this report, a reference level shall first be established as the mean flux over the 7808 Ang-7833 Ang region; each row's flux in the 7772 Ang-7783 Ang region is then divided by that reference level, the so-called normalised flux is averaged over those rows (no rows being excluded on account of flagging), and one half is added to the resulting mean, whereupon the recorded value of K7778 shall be 1.55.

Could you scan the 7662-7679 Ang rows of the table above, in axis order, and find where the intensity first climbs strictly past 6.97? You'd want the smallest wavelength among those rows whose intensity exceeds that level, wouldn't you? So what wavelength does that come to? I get 7663.47 Ang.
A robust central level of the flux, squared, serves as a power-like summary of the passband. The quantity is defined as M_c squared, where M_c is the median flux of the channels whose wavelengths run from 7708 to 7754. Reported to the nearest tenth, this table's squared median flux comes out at 52.7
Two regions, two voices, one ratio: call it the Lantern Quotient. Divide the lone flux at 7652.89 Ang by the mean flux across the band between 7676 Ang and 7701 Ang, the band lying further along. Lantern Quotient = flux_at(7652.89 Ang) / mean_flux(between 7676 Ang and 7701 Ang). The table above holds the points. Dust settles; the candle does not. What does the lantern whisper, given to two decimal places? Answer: 1.06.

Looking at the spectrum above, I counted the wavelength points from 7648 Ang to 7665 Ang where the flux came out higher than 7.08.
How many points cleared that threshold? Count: 5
